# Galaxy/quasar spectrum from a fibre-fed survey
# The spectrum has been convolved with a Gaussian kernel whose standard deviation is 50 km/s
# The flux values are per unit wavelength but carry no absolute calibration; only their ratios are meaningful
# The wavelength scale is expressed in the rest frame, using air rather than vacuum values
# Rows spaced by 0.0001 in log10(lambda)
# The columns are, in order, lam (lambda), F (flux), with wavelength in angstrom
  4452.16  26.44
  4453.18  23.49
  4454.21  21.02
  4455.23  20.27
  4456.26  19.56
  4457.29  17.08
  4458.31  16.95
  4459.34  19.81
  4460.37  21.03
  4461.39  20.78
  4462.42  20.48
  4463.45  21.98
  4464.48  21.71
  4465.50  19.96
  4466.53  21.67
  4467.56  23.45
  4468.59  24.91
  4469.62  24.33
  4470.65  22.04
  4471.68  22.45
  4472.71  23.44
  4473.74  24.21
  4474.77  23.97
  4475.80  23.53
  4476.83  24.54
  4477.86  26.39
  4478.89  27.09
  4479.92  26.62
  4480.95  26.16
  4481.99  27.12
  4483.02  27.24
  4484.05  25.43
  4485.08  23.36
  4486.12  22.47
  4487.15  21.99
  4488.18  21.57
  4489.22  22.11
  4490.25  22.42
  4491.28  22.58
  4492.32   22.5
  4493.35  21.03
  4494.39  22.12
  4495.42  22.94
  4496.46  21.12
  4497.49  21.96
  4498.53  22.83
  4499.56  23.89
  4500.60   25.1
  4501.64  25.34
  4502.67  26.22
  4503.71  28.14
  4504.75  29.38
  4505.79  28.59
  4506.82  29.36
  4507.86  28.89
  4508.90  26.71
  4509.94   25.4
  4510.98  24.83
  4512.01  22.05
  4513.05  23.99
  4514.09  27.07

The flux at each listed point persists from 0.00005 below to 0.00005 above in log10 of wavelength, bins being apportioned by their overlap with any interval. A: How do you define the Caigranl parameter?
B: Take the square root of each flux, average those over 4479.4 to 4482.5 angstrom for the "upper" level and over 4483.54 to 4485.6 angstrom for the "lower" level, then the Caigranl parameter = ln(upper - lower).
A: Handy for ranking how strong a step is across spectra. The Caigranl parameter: -1.5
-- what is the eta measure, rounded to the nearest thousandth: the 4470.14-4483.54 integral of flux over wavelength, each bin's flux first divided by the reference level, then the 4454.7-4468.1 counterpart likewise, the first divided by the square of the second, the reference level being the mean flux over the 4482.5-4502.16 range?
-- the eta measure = 0.104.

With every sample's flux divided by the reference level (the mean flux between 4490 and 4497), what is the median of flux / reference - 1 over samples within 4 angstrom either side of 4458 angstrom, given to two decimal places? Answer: -0.09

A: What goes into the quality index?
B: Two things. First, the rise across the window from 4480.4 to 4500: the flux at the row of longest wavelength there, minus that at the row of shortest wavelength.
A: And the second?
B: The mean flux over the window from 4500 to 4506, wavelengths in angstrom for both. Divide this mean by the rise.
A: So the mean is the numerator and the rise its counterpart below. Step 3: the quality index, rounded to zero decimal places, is -12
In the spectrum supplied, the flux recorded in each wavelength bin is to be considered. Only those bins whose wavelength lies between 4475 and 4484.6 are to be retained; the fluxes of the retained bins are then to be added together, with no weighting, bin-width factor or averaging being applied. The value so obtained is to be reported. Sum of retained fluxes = 234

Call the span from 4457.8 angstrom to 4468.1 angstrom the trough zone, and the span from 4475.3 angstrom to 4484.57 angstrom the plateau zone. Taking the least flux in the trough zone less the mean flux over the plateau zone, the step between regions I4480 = -9.1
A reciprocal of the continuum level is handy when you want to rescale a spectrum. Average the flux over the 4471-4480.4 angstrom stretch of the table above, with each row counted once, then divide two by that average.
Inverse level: 0.081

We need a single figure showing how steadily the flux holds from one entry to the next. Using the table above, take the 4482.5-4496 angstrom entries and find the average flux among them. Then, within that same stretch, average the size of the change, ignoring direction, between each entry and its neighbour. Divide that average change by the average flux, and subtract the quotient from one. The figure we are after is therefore 0.963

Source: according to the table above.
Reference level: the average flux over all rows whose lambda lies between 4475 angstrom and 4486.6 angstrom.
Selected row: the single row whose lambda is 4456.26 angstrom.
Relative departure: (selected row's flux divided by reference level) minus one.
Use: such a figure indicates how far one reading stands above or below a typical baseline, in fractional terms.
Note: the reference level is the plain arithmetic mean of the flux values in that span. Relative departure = -0.23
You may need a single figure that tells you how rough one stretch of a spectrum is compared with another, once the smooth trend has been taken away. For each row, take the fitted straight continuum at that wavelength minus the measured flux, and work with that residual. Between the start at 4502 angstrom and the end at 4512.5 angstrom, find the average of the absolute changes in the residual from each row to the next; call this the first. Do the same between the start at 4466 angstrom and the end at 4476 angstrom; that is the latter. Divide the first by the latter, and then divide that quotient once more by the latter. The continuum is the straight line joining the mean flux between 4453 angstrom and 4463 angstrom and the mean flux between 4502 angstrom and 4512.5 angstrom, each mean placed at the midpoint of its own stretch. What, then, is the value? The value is 1.4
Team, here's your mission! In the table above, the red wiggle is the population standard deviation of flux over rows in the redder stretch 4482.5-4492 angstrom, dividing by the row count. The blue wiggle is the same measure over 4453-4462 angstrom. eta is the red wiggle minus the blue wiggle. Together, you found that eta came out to -0.15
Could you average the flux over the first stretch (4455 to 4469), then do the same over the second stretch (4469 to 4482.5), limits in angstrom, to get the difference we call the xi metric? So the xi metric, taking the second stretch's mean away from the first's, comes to -4.1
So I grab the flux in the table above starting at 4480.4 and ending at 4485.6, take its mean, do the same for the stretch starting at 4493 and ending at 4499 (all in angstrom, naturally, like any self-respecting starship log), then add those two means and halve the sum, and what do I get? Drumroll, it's 23.9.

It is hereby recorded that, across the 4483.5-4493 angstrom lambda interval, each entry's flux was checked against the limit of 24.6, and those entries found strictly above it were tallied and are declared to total 1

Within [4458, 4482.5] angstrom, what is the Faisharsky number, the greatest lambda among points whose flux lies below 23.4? 4471.68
